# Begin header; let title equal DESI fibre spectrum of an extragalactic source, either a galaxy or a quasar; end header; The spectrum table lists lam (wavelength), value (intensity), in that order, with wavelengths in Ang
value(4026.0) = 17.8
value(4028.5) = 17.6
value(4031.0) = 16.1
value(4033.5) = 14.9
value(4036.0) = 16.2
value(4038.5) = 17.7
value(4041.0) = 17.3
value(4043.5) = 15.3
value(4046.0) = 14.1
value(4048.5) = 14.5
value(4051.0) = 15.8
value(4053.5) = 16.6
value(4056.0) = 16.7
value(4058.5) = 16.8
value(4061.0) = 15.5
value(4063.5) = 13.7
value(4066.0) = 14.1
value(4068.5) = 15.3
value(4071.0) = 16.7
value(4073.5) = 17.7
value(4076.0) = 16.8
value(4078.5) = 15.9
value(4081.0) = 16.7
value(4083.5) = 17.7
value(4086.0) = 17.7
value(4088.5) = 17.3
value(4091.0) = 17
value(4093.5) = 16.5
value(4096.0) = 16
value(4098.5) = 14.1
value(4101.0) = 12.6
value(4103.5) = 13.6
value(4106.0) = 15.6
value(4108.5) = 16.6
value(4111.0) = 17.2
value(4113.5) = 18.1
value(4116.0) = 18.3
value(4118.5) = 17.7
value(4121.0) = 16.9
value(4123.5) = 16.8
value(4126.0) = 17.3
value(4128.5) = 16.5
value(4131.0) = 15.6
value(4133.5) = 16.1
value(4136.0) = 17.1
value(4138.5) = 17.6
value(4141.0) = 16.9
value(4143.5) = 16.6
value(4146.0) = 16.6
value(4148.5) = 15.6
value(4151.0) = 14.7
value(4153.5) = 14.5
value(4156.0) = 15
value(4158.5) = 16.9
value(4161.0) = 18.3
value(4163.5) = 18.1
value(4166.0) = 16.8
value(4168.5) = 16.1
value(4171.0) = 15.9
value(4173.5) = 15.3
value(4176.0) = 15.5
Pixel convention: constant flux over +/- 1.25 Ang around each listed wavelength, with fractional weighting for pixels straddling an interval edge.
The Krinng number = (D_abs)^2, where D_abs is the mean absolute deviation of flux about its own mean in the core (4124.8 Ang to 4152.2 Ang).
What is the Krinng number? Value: 0.4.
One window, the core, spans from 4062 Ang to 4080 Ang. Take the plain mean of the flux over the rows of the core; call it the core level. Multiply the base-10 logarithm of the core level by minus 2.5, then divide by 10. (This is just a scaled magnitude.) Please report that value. -0.2993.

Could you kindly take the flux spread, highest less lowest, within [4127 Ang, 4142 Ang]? 2.0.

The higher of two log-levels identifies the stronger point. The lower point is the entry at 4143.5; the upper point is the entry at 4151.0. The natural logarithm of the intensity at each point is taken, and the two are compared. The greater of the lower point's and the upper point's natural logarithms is 2.81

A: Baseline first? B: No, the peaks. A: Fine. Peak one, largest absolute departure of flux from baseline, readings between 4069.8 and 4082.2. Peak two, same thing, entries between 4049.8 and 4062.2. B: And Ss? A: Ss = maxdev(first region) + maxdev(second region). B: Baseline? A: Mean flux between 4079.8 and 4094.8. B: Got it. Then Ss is 2.9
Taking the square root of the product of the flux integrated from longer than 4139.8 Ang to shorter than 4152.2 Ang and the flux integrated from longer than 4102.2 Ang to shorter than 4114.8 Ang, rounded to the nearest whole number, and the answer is 202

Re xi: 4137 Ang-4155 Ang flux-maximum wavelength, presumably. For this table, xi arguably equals 4138.5 Ang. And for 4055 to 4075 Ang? 4073.5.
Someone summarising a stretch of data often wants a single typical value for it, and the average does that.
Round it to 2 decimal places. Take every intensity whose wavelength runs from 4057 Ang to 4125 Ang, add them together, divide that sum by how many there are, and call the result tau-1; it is 16.26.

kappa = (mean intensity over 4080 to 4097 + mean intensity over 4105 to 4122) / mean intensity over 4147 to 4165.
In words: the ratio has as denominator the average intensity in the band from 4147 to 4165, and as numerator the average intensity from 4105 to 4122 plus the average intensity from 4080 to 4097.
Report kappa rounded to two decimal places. 2.12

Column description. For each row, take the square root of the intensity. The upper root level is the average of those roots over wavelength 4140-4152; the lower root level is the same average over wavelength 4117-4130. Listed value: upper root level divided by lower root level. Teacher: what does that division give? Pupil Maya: 0.97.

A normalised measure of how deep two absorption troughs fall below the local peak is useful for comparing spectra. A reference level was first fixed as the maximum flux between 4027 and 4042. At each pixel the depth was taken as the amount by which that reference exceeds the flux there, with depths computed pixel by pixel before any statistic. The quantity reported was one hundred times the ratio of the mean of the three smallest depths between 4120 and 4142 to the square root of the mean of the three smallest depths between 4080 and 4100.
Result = 100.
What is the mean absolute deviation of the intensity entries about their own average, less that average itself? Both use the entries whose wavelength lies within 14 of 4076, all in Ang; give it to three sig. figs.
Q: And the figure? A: -15.2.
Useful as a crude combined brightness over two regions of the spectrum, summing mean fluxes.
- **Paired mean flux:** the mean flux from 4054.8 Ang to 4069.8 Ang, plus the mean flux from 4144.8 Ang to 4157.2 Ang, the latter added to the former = 30.6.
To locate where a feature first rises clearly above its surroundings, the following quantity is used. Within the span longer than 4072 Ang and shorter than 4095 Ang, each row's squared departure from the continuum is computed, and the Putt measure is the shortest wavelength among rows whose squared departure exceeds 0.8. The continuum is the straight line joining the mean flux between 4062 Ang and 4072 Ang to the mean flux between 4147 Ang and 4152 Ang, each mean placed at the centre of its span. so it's 4073.5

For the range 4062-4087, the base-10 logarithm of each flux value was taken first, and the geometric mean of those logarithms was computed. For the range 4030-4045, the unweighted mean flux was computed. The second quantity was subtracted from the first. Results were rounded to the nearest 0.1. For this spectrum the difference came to -15.0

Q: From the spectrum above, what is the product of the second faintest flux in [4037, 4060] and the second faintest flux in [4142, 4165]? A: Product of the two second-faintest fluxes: 213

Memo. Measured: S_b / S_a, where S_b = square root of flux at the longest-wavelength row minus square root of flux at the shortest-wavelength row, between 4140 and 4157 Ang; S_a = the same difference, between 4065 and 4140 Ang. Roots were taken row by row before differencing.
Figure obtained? -0.5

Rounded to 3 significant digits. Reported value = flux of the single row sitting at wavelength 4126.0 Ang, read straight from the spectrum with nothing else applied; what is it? 17.3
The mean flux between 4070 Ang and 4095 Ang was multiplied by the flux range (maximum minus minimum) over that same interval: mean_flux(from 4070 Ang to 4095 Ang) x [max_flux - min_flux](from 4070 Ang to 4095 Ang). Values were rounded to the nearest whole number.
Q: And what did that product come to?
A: 31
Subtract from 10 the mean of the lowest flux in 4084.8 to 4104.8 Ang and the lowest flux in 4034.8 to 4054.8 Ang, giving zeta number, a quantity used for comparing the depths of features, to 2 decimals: -3.35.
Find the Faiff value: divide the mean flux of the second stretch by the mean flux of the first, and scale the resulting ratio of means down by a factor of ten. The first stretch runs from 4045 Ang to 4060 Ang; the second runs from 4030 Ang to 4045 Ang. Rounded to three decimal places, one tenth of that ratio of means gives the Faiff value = 0.103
